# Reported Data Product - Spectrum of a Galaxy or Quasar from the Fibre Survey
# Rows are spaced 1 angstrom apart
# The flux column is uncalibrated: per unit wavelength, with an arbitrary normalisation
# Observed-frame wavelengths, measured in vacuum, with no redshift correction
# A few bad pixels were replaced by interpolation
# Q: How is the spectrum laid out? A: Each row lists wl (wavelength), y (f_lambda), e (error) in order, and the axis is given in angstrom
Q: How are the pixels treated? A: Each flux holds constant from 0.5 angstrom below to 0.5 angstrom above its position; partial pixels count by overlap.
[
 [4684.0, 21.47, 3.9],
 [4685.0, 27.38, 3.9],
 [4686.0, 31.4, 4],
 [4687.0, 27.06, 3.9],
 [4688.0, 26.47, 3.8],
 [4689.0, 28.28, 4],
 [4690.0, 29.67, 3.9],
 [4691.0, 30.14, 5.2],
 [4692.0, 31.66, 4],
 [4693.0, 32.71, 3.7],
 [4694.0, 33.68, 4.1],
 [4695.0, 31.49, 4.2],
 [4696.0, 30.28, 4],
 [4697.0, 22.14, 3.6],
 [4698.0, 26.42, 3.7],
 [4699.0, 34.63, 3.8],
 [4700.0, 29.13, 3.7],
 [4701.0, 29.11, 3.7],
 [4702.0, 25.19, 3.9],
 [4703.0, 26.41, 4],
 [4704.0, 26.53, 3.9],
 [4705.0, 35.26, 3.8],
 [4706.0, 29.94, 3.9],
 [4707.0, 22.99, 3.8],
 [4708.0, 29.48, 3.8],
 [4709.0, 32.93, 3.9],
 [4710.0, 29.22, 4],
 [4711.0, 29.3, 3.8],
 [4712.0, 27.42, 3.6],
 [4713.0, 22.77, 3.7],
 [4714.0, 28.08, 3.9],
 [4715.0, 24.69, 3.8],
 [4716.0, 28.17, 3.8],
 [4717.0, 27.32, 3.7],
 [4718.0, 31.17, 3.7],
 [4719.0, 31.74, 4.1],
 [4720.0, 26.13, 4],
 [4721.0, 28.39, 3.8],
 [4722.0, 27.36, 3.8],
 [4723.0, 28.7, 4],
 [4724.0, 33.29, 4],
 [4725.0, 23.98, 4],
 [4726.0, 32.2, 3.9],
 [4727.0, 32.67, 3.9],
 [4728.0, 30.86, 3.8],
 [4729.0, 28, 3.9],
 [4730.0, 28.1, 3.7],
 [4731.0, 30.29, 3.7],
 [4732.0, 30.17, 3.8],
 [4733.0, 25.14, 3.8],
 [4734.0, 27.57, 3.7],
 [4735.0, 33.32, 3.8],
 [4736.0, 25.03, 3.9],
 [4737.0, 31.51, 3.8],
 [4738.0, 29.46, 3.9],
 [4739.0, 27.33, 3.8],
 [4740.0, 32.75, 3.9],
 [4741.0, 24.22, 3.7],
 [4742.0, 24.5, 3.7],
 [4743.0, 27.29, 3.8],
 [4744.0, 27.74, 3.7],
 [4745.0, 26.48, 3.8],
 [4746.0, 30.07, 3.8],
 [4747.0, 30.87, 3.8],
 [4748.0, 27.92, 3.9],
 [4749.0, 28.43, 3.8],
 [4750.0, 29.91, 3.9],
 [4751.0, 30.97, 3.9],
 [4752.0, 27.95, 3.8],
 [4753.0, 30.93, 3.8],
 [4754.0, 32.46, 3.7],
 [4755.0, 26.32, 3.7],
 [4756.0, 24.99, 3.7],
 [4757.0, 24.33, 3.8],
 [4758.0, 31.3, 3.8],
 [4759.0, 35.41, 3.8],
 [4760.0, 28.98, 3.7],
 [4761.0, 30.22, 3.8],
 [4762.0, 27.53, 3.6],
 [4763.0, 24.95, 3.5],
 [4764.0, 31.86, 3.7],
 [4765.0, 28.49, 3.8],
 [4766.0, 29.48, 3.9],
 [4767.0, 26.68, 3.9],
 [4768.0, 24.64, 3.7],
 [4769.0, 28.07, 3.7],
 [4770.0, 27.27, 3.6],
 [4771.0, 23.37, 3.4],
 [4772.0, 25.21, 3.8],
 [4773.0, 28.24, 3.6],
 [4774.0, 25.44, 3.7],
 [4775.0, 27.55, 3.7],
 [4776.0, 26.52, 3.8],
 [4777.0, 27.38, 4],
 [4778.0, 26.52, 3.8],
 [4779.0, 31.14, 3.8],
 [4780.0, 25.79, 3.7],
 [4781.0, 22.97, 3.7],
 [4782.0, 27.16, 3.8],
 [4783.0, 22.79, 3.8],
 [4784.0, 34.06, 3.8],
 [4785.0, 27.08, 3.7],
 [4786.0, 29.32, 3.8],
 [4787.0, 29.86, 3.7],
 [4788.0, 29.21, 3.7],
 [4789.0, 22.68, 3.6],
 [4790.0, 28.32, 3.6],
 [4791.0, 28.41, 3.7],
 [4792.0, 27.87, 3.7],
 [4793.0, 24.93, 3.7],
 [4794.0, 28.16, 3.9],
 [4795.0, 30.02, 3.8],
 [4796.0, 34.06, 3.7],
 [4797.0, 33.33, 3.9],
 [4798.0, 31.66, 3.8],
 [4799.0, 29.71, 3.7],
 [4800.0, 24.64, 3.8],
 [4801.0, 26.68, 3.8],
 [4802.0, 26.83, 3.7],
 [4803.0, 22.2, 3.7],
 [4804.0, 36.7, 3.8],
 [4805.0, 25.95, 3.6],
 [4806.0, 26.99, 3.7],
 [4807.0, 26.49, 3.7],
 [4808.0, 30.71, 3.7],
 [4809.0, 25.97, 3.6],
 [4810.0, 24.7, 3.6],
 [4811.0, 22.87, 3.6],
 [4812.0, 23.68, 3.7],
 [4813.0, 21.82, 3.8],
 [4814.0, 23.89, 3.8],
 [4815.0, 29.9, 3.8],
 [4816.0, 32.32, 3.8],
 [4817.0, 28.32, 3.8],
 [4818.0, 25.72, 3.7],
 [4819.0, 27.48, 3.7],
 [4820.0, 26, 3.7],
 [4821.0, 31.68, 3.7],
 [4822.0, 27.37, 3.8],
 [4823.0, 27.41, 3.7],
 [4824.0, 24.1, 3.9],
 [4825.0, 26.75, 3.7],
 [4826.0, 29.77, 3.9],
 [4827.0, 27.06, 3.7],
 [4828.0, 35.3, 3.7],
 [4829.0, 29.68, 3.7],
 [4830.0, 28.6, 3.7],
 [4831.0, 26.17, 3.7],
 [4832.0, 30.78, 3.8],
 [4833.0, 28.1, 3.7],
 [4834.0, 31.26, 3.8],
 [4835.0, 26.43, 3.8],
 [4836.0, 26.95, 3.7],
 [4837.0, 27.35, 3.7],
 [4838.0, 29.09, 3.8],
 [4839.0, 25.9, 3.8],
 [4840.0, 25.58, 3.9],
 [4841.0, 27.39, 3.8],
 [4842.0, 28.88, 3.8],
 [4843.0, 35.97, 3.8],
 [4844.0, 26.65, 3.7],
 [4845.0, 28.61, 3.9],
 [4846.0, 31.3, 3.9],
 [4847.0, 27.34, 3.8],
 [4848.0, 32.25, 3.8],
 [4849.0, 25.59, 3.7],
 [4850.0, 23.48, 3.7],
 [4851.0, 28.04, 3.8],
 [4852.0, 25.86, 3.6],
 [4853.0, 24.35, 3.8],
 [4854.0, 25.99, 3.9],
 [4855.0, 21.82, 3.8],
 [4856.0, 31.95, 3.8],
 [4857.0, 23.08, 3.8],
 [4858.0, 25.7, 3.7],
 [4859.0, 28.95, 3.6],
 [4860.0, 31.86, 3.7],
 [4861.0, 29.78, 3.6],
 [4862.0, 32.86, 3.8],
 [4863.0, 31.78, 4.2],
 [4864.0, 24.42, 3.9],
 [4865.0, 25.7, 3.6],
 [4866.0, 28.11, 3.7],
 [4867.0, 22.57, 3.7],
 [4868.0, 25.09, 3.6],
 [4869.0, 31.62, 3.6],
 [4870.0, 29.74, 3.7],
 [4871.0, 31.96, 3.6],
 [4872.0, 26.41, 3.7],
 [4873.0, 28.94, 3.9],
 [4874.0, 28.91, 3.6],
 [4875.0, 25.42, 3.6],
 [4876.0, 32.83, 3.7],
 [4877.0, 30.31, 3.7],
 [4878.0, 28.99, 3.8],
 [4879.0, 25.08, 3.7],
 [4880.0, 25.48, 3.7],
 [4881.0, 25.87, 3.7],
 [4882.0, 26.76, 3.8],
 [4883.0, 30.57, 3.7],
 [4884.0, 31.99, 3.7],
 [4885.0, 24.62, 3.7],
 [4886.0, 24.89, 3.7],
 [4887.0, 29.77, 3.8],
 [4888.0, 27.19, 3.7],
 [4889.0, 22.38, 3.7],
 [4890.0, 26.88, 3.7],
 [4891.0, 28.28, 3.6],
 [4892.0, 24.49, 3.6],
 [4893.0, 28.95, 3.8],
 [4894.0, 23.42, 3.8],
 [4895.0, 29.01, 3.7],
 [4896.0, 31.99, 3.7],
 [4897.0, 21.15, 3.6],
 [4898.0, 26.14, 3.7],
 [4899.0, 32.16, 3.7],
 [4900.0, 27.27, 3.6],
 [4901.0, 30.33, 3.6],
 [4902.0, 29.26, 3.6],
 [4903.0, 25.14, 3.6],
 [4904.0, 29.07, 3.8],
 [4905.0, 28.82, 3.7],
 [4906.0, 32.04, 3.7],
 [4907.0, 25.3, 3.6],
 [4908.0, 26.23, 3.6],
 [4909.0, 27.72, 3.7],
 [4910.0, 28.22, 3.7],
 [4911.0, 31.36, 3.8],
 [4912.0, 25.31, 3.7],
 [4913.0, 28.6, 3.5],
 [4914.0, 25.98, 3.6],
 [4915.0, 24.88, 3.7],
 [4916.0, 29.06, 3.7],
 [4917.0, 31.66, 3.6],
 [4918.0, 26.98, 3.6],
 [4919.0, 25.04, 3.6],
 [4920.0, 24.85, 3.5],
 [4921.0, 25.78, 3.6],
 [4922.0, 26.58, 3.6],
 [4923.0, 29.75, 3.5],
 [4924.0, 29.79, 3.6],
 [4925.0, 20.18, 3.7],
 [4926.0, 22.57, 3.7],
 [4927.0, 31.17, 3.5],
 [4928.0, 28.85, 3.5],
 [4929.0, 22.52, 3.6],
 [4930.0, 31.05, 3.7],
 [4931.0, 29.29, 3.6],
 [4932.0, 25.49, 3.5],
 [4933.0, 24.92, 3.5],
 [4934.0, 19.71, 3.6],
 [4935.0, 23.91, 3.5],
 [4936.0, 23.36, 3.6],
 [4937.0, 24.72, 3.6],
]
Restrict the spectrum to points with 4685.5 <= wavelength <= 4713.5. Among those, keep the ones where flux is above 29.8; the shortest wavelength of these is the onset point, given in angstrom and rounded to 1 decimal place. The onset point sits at 4686.0 angstrom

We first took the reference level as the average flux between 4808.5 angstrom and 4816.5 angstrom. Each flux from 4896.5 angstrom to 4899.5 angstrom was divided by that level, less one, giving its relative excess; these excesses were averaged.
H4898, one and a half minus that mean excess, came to 1.467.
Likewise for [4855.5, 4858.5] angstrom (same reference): 1.451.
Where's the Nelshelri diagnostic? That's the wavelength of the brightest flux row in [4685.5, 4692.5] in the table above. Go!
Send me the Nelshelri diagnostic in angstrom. 4692.0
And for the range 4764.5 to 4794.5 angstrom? 4784.0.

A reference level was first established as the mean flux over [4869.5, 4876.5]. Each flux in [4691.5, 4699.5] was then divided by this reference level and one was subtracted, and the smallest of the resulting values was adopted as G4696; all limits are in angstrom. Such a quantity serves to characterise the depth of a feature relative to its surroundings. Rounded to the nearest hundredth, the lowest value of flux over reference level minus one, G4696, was -0.24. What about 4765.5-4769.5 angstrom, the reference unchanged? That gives -0.16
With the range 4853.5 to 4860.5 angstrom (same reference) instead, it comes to -0.25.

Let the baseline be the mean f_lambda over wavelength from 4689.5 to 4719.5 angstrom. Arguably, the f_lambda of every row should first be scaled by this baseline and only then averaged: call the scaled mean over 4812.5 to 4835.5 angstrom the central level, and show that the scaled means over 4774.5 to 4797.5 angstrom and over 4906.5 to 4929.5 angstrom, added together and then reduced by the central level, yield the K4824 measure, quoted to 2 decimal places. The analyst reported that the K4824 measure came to 0.93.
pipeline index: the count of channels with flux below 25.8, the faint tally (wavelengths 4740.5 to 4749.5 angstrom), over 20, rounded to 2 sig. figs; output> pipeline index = 0.10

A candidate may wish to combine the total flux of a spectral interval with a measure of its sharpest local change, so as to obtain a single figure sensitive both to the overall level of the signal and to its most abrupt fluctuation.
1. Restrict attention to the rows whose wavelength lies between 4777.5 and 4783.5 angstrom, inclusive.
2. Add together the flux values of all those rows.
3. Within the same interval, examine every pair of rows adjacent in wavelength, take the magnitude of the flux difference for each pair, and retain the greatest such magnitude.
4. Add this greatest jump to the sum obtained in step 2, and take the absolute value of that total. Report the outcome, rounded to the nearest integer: 162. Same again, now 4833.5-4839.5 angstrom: 172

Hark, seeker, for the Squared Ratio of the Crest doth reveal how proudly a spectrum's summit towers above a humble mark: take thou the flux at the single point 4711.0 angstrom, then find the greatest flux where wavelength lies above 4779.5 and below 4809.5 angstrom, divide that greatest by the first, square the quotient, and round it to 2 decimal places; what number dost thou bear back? 1.57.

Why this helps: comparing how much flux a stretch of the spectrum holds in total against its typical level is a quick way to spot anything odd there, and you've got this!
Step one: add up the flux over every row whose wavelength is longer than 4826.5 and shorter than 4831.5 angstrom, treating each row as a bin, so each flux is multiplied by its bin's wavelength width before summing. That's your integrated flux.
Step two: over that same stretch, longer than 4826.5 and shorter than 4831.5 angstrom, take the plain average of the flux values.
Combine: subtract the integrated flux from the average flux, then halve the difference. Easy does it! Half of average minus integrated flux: -59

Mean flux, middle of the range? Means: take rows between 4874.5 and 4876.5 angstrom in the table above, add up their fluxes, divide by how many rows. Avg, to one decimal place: 29.1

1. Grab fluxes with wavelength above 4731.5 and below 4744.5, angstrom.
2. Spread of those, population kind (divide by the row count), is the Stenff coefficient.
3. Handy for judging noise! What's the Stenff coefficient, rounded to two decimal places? 2.97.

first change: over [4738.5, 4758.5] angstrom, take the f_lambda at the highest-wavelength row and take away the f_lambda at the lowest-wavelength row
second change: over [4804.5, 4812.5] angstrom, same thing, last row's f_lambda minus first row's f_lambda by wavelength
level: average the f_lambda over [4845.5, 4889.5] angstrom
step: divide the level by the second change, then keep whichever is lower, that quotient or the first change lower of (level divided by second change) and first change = -12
